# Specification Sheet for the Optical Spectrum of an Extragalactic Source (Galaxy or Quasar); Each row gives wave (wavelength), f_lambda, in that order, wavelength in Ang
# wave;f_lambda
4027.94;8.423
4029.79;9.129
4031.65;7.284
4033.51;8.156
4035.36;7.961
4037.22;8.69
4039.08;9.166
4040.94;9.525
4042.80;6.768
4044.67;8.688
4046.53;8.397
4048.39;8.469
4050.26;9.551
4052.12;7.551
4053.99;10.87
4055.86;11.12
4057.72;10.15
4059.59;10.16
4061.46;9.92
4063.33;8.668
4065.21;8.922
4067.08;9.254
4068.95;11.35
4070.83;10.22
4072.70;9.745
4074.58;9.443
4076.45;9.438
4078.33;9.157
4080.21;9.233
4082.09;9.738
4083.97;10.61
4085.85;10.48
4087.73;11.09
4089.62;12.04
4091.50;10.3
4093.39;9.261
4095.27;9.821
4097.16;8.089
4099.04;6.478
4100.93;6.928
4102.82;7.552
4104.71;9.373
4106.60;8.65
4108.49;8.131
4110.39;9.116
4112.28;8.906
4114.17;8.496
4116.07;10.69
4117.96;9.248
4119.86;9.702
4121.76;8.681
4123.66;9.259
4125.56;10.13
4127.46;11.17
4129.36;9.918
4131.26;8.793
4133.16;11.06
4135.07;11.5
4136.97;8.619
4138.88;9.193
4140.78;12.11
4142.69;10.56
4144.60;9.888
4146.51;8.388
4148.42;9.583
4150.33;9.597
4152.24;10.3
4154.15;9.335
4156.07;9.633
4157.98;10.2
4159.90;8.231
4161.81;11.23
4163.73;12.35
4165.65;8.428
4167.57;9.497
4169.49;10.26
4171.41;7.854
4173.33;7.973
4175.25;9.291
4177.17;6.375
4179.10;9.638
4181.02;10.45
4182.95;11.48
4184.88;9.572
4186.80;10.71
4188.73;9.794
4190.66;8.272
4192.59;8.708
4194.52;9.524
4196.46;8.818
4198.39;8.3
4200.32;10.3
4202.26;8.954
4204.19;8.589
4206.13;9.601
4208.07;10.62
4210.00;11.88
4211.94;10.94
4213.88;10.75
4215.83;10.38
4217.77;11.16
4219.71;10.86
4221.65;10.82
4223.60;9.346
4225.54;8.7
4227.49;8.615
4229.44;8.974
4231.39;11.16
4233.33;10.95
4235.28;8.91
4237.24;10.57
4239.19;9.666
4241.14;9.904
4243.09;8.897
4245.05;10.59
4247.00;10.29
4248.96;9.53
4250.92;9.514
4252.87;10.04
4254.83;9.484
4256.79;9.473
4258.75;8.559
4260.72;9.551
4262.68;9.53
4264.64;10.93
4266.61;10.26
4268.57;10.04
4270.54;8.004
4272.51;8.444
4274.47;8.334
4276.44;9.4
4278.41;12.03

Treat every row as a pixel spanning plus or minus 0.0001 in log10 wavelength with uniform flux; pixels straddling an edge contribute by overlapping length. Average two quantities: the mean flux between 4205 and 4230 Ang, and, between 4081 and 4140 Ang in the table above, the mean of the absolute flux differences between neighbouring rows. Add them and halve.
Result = 5.62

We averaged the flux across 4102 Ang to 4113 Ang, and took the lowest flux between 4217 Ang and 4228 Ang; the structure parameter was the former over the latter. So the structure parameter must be 1.00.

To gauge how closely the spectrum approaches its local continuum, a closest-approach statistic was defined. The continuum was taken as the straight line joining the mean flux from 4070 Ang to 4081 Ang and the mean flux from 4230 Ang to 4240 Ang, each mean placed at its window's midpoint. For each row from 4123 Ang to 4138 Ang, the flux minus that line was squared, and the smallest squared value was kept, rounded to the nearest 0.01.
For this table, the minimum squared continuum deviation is 0.02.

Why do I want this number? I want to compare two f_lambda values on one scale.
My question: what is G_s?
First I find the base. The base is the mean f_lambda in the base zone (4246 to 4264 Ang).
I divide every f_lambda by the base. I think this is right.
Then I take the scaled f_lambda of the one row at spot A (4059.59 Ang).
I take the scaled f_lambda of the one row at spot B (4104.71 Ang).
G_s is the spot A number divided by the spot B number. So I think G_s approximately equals 1.08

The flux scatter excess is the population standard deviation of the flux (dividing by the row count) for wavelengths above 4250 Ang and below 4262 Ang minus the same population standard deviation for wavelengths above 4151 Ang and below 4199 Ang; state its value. -0.84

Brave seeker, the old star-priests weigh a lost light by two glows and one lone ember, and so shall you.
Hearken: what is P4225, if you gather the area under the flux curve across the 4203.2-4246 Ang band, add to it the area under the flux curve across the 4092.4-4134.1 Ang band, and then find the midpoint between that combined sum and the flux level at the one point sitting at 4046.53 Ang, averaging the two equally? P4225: 409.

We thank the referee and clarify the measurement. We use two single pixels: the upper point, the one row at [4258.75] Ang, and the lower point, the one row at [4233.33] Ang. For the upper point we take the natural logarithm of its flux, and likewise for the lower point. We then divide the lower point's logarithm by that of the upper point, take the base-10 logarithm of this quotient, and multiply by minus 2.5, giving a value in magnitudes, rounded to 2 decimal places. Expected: -0.12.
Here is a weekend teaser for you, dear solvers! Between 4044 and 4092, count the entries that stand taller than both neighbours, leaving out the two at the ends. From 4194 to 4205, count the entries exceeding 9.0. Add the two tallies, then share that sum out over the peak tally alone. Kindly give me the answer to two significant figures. 1.3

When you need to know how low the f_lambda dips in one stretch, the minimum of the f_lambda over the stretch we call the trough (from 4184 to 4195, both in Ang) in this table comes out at 8.272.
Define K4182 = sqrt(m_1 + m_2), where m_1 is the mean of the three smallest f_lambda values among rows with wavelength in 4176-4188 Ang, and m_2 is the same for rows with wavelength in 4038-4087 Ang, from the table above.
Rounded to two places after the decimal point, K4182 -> 4.01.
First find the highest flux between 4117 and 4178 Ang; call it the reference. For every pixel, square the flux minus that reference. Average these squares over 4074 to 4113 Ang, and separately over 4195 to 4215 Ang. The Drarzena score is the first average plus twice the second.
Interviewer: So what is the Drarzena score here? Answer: 26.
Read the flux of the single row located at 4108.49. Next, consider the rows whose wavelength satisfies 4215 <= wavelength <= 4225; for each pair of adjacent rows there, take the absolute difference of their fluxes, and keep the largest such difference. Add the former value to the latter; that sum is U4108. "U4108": 9.6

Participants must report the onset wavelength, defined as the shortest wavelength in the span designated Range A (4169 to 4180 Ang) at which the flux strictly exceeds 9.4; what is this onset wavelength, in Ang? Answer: 4169.49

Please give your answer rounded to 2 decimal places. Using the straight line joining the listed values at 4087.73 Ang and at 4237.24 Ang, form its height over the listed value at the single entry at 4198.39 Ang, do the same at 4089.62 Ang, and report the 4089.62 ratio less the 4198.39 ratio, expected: -0.37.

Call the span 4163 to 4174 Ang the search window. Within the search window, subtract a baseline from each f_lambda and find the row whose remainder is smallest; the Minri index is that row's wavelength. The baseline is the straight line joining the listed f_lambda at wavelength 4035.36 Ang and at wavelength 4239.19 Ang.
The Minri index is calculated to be 4171.41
